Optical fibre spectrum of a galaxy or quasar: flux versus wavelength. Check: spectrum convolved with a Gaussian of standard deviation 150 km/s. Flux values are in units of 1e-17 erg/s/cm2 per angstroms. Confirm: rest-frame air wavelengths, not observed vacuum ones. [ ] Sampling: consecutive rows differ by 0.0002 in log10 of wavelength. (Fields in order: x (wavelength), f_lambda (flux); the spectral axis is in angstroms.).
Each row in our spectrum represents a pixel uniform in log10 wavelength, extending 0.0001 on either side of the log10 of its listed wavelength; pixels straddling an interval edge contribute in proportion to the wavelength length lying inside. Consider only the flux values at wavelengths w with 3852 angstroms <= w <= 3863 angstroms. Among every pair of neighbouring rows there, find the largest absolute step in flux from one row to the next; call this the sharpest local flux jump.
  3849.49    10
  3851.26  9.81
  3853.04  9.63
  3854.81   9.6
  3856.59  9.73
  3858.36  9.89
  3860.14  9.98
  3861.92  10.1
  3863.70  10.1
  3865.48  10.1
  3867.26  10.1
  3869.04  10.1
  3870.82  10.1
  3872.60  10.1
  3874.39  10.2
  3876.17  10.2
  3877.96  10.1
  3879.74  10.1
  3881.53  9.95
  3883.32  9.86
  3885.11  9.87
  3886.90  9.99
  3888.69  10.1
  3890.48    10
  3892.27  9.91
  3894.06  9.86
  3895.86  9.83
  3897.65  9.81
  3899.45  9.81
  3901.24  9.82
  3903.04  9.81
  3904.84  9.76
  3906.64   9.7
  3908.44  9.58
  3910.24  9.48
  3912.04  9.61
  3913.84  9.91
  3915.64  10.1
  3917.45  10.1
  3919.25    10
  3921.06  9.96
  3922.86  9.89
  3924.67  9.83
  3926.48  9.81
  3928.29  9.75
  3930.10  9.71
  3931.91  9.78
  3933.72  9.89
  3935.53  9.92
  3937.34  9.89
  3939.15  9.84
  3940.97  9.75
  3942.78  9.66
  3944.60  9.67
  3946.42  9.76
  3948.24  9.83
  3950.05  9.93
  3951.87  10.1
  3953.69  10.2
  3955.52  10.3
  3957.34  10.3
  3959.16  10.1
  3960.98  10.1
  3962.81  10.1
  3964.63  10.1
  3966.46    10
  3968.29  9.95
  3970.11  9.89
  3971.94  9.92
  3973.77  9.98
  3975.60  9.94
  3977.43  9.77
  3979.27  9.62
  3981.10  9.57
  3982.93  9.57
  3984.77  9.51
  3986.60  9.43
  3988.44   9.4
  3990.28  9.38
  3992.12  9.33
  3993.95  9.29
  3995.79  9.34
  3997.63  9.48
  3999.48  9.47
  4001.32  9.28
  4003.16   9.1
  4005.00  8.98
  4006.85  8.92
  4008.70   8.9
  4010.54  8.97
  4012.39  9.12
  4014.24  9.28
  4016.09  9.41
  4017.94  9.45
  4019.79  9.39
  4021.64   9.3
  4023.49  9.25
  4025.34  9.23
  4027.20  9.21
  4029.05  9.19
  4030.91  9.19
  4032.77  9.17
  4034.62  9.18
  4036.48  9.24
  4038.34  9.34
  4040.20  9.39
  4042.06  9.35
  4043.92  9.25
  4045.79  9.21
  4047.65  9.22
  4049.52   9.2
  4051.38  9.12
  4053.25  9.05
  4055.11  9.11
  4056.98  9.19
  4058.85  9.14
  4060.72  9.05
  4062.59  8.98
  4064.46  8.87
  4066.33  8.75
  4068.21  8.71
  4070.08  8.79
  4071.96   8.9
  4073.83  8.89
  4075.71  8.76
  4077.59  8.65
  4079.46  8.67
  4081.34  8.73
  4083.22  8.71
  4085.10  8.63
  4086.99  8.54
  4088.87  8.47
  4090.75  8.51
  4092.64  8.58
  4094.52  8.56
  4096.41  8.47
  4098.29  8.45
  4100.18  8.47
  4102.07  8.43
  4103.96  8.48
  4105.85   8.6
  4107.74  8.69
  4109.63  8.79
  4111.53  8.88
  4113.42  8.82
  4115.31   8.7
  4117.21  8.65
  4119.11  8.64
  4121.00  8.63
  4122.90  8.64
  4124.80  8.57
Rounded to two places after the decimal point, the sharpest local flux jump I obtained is 0.16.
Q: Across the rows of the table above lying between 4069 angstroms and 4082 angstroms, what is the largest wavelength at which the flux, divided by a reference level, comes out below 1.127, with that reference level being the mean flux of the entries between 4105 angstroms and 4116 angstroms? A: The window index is 4081.34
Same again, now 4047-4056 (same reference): 4055.11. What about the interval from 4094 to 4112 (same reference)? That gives 4111.53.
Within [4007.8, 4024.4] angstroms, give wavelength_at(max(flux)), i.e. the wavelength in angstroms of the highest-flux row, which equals 4017.94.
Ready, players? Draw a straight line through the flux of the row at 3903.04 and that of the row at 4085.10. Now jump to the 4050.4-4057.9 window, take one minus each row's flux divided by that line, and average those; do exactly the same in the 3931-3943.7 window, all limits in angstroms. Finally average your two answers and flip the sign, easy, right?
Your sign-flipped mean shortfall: 0.028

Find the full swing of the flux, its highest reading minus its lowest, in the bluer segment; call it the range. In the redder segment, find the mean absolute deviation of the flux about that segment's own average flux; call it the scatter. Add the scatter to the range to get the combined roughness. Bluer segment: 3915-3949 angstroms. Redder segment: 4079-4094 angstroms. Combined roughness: 0.52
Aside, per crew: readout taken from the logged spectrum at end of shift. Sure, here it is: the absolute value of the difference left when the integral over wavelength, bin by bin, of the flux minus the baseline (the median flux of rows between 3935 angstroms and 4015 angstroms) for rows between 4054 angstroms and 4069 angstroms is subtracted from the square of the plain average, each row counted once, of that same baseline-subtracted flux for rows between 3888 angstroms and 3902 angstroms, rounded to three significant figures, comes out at 11.0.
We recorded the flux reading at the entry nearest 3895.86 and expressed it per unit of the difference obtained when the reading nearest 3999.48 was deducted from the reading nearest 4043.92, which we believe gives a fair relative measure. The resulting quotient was -45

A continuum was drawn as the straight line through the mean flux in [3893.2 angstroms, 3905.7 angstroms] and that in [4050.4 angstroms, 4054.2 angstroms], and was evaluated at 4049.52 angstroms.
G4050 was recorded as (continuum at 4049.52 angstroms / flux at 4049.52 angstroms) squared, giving 0.98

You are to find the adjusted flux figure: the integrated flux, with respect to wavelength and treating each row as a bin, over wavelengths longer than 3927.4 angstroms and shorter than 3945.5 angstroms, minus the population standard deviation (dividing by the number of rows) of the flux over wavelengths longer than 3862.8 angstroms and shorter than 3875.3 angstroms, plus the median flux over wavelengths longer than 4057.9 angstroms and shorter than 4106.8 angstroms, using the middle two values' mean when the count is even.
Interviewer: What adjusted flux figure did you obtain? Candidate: 186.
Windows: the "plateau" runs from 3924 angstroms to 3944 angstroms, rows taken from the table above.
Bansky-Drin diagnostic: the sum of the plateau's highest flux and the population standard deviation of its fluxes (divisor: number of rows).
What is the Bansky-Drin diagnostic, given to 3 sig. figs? 10.0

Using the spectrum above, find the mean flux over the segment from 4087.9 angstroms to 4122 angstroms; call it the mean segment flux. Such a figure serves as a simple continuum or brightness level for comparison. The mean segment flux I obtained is 8.6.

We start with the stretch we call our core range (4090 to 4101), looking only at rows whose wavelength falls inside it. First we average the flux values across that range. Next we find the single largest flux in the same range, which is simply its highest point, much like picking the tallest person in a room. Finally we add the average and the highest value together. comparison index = 17.1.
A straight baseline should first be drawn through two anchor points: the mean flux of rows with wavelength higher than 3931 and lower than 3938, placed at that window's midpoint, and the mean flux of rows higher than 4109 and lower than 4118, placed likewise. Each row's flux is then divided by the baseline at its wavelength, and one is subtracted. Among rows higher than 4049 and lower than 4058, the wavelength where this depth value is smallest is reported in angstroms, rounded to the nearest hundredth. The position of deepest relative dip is 4053.25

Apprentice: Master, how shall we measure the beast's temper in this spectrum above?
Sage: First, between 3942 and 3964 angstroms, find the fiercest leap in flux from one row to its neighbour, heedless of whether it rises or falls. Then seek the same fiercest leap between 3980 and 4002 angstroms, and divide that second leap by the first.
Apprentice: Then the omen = 0.95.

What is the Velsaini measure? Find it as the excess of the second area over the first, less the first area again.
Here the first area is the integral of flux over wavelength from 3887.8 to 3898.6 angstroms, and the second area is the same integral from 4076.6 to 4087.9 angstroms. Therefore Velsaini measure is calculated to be -116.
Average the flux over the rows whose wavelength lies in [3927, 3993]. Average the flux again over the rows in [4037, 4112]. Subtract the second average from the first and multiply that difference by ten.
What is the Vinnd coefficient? 10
